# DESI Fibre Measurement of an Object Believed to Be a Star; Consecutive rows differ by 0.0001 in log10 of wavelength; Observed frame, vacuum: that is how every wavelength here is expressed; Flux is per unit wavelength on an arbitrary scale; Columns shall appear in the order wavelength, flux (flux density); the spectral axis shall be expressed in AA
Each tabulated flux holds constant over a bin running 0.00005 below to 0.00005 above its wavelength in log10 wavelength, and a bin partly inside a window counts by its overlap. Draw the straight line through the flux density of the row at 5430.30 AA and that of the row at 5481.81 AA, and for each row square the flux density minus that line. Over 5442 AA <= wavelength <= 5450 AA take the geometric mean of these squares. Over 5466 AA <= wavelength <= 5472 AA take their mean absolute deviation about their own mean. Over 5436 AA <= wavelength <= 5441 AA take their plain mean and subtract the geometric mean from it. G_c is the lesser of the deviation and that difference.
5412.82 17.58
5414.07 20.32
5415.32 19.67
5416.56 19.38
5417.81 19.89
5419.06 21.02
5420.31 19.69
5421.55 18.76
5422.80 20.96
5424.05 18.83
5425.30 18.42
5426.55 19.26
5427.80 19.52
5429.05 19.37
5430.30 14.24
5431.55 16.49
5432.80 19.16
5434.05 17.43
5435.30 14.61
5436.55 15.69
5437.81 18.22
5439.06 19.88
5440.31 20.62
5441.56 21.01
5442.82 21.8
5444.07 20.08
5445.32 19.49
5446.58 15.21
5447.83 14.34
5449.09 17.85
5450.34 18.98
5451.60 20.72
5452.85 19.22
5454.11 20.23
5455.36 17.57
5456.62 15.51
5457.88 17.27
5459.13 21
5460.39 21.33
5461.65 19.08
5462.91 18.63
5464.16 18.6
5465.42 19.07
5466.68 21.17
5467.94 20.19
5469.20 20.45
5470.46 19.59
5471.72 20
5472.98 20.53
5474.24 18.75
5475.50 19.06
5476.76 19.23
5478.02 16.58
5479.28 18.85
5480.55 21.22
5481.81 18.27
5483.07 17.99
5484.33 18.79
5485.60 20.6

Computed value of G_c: 3.2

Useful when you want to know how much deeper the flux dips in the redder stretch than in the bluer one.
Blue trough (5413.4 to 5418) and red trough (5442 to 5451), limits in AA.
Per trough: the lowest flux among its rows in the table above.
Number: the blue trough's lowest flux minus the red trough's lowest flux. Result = 5.0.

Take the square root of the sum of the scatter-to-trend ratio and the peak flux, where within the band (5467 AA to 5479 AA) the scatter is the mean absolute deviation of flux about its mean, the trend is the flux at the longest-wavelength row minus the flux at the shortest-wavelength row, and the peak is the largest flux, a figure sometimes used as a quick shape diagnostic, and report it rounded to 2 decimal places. 4.50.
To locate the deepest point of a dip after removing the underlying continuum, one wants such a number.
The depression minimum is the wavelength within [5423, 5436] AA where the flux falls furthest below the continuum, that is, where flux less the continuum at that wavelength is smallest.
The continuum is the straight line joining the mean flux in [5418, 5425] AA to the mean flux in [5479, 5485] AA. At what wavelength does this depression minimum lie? 5430.30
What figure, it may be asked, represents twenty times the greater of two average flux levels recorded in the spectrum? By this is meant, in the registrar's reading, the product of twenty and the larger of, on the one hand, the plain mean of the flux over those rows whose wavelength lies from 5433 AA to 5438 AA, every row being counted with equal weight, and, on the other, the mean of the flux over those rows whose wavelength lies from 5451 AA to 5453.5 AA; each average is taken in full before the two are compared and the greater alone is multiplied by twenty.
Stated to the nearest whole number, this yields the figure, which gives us 399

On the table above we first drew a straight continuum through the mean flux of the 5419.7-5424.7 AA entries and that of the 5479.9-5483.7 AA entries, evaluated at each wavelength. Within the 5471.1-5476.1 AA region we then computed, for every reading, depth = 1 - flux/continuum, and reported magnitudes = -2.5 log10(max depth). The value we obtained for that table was 4.1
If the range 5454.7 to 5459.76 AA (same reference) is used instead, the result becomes 1.8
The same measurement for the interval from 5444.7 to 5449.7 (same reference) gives 1.5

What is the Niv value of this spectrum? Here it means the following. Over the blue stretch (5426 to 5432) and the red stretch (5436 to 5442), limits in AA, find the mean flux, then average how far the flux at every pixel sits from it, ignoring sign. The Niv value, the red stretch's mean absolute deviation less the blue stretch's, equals -0.2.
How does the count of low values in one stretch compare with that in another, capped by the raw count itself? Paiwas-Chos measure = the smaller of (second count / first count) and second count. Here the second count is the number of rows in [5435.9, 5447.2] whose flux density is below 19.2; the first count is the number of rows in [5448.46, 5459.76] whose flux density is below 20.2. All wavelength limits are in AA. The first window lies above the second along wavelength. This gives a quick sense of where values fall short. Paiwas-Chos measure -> 0.50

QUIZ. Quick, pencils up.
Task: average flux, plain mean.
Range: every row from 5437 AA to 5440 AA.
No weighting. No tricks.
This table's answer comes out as 19.0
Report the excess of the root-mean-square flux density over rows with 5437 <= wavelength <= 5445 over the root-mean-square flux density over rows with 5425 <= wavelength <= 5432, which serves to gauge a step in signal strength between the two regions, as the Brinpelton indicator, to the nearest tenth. 2.3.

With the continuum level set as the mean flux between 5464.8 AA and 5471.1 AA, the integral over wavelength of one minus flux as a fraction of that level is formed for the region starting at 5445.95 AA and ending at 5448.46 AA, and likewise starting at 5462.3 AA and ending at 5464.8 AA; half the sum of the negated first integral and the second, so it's -0.24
